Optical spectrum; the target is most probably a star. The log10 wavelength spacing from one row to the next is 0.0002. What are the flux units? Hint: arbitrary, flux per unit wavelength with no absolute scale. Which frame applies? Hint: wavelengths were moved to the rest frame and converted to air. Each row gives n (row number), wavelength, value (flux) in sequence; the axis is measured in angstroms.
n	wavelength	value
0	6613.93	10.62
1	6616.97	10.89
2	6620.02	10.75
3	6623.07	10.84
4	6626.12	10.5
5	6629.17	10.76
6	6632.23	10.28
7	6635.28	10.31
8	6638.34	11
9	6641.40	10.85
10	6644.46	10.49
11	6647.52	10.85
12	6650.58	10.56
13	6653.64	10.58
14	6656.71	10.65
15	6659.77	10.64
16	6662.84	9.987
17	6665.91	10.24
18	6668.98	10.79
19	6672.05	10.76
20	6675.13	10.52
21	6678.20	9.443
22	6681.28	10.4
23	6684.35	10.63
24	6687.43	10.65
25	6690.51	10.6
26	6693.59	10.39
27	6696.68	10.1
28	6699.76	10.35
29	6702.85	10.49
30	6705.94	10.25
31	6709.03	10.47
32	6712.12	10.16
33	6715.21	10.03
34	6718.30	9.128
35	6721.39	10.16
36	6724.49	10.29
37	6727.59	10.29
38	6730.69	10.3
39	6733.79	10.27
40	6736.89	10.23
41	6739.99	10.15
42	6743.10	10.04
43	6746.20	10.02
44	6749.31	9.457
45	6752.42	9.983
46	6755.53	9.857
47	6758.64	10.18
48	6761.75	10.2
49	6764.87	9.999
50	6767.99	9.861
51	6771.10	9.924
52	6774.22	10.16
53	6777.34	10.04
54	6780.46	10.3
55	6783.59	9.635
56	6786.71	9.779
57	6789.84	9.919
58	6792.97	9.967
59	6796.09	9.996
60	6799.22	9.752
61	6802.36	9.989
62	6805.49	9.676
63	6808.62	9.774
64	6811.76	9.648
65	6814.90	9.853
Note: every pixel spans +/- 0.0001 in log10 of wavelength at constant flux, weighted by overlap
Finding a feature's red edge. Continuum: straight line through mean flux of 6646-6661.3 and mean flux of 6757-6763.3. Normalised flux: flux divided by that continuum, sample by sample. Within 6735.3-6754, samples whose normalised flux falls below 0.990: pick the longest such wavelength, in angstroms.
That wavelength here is 6752.42 angstroms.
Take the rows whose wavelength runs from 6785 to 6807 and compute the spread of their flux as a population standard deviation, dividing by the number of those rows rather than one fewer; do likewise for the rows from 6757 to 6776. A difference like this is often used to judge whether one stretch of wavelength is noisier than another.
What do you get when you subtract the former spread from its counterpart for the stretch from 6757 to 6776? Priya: 0.01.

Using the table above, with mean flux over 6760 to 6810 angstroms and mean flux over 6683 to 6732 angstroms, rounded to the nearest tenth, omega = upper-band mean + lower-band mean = 20.2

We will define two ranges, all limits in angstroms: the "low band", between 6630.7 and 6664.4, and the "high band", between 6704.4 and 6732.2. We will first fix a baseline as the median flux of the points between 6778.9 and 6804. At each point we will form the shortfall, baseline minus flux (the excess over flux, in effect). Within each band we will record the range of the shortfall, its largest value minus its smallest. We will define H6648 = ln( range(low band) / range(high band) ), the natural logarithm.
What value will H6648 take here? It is -0.28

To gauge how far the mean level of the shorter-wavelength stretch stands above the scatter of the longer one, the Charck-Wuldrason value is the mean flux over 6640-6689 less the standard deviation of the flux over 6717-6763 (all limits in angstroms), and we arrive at 10.2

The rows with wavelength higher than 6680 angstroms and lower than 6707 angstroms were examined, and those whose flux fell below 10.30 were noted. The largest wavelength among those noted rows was 6705.94 angstroms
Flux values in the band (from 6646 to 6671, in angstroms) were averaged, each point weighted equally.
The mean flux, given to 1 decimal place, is 10.5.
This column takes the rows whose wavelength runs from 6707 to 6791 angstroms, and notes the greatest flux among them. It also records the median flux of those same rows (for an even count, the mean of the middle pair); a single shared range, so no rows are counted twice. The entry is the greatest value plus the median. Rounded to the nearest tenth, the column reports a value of 20.5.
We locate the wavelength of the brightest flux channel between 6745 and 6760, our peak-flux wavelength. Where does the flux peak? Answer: 6758.64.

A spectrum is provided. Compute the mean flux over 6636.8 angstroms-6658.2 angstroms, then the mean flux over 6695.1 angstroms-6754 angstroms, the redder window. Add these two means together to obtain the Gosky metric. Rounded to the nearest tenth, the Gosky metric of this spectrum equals 20.8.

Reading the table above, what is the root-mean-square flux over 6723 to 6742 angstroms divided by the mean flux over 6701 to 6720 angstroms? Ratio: 1.02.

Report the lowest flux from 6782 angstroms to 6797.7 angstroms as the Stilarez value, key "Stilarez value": 9.635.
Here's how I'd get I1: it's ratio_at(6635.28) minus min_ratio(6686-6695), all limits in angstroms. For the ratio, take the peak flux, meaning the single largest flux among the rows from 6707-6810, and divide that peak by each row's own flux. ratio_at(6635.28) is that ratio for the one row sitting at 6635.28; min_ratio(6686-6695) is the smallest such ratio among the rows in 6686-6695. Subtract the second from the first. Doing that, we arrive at 0.032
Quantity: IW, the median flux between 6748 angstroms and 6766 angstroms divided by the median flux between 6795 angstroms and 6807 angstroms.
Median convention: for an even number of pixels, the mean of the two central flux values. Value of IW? 1.012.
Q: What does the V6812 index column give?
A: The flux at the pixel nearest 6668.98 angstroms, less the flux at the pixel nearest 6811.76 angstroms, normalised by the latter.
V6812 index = 0.12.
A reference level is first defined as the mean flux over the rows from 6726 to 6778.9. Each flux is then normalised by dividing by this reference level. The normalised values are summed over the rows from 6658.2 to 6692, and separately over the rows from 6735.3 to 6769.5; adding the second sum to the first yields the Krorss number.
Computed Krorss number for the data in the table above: 22.3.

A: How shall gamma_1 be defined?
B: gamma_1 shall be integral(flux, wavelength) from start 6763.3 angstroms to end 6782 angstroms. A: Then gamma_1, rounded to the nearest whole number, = 188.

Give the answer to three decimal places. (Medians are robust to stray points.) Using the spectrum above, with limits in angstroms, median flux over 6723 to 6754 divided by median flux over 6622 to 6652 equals 0.956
